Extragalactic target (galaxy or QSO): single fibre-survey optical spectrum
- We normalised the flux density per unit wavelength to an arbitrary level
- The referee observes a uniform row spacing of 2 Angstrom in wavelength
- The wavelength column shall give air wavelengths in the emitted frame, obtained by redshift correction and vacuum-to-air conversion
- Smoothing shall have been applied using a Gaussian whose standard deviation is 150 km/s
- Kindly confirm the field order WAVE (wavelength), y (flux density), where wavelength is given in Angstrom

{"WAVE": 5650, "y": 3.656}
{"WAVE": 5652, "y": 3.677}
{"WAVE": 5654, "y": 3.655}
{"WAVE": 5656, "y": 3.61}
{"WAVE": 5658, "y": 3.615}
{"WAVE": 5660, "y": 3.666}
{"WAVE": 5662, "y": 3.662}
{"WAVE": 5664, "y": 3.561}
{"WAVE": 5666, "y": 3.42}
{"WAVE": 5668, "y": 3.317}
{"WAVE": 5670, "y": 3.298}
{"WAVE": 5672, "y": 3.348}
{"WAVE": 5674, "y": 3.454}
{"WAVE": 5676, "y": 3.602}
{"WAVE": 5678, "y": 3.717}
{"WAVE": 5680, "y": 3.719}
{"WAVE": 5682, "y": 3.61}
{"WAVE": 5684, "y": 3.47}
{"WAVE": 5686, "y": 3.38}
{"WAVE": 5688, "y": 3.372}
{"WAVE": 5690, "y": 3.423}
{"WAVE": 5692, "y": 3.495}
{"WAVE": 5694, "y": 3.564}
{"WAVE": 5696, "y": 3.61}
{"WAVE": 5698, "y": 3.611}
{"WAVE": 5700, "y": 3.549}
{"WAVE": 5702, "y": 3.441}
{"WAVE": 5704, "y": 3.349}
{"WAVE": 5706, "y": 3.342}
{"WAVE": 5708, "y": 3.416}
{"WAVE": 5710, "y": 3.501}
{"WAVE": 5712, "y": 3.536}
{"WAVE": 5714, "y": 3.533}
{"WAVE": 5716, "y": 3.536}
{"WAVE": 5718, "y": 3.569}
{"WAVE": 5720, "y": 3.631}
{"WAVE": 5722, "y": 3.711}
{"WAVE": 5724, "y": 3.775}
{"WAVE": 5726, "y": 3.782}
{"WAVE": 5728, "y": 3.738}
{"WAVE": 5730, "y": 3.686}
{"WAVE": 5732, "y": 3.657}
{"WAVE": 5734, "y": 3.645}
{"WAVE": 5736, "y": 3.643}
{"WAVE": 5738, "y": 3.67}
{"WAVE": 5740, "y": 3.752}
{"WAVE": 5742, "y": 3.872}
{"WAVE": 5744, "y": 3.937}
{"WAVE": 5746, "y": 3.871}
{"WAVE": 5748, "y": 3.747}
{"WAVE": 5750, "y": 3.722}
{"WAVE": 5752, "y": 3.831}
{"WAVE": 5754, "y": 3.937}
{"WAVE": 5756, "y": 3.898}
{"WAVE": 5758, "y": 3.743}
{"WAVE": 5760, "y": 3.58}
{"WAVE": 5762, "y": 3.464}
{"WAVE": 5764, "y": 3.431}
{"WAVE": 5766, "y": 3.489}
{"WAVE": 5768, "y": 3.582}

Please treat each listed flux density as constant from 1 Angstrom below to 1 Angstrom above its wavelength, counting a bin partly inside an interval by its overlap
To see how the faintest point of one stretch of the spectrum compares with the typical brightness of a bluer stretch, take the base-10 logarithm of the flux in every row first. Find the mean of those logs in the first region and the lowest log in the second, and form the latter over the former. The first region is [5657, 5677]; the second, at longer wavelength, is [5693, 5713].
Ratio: 0.96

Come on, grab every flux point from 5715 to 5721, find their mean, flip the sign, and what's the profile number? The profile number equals -3.58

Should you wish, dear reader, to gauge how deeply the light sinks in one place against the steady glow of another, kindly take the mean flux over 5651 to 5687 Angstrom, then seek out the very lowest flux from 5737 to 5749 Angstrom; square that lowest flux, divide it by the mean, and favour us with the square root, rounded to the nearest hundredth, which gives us 1.95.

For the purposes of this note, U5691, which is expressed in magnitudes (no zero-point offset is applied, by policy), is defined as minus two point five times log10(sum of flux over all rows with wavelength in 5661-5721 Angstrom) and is -5.1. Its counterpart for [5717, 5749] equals -4.4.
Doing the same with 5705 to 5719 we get -3.5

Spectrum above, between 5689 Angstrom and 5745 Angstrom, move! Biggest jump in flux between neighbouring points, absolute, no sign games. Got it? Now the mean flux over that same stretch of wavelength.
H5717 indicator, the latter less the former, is 3.49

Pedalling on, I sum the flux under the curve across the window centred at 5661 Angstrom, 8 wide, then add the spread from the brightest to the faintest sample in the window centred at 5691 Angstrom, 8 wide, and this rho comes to 29.20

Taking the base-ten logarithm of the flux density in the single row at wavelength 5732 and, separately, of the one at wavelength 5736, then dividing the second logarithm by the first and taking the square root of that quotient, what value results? 1.00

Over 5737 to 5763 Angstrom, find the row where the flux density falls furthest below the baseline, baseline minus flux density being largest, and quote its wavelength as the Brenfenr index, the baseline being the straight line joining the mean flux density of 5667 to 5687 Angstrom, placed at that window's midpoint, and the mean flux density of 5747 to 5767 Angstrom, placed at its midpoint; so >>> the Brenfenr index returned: 5762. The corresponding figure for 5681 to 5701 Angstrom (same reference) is 5688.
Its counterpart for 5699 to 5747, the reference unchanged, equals 5706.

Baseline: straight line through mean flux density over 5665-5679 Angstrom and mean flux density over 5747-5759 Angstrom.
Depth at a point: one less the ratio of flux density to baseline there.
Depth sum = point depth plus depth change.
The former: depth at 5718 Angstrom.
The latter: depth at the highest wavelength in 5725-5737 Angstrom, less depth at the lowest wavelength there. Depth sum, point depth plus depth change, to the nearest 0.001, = 0.073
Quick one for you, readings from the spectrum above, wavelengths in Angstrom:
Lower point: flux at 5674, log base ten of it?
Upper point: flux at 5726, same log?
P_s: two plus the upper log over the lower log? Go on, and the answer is 3.07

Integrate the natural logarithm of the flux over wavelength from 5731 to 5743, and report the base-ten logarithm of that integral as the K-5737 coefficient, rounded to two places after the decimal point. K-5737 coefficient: 1.20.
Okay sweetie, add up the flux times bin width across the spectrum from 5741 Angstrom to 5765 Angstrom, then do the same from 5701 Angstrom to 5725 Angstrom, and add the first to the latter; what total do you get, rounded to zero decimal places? 175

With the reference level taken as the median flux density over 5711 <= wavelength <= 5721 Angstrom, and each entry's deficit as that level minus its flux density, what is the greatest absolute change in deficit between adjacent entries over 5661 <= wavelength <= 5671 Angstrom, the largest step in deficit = 0.14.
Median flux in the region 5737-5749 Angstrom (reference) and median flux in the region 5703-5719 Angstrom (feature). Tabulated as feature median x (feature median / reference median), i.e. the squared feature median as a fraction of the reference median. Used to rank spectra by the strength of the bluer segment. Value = 3.25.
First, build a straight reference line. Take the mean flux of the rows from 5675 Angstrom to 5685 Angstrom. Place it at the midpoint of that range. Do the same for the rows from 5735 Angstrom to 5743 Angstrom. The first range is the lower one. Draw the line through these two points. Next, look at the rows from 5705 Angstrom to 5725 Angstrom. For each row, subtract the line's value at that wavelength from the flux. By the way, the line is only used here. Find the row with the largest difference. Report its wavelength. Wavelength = 5724 Angstrom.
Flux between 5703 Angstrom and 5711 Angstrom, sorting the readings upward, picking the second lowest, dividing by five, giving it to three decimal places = 0.670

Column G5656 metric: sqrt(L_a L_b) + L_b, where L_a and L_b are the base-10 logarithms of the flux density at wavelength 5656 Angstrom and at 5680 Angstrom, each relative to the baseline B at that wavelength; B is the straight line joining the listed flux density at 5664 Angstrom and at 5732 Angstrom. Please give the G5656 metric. 0.027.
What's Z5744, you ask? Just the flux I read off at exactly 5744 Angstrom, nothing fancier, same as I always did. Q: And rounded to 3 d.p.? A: 3.937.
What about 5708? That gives 3.416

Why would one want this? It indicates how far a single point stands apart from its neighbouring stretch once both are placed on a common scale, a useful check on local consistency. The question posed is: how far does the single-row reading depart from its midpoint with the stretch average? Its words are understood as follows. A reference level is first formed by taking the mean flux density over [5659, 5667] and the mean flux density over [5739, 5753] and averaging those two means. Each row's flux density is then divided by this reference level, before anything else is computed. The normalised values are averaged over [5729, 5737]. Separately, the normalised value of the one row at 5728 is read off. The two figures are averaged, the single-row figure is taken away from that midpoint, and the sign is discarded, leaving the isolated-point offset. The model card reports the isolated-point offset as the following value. 0.011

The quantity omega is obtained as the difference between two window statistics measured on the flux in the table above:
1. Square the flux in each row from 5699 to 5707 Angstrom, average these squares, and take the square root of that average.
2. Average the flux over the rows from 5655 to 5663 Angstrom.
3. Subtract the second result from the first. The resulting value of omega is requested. -0.2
